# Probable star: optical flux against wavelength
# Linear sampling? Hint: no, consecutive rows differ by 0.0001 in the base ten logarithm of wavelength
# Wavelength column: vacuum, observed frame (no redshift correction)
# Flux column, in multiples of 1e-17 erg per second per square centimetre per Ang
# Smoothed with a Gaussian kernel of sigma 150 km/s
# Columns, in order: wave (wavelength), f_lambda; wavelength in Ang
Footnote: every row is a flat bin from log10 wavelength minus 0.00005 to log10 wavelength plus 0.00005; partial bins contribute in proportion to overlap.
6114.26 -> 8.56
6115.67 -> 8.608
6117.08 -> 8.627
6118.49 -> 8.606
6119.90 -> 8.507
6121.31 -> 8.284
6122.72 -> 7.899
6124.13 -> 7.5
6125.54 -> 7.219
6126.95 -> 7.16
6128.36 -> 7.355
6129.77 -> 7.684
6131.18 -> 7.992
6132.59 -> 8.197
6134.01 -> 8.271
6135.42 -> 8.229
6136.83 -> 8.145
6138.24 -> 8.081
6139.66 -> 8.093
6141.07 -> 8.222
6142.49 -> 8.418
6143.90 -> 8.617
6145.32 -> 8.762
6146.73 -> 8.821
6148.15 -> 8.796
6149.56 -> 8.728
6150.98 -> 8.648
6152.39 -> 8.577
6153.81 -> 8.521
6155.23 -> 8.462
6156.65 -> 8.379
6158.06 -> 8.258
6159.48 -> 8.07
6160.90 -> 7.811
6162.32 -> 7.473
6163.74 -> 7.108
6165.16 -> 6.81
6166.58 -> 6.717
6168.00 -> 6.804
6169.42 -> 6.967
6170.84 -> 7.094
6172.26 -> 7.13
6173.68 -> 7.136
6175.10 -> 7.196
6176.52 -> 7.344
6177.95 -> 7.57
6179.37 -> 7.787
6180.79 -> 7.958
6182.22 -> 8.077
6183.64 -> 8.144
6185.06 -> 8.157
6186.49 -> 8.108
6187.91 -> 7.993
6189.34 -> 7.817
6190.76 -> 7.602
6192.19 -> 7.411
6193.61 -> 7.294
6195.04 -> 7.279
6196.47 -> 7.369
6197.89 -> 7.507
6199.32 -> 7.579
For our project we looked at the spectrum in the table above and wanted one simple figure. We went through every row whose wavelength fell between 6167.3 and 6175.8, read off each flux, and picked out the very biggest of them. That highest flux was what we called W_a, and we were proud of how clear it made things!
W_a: 7.196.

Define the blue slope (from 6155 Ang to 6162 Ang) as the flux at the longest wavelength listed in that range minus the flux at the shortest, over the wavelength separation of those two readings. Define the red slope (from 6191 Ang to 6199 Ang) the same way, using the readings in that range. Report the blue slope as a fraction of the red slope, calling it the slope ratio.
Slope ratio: -6.8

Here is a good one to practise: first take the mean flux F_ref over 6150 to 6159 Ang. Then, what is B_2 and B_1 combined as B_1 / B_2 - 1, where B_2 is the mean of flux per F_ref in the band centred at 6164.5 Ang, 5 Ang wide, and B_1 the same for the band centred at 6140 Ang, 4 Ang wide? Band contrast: 0.16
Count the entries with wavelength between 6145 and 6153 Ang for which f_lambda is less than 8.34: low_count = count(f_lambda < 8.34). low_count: 0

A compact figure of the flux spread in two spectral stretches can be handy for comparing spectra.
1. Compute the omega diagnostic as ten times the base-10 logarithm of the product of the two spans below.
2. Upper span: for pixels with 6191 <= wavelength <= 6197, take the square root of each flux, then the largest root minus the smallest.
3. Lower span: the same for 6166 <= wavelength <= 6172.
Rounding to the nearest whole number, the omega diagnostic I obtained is -28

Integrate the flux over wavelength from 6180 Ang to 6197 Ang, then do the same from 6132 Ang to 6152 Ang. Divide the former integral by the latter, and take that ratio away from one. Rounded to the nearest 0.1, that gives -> 0.2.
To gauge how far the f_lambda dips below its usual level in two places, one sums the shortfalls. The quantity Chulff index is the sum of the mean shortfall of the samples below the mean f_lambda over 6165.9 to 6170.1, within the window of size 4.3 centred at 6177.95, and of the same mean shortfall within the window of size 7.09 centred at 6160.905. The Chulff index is -1.65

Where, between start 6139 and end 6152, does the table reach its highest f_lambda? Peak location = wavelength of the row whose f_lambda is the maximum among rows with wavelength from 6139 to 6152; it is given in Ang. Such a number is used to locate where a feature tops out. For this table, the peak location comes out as 6146.73 Ang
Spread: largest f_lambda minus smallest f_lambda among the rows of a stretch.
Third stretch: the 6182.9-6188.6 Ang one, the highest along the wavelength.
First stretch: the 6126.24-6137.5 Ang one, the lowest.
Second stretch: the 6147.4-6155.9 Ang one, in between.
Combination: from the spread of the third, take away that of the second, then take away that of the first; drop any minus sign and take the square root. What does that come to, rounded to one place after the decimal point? 1.1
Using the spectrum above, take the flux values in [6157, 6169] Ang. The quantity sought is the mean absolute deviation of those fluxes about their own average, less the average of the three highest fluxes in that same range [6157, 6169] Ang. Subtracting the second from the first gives -7.5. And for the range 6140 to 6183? -8.2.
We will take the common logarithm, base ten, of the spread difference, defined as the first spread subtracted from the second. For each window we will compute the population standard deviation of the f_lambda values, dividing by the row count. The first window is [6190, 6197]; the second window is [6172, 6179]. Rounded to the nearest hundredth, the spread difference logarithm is -1.30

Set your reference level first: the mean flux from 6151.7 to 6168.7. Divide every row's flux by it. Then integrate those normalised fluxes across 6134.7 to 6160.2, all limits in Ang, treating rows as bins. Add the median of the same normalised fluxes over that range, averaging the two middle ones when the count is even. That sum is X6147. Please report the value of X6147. 29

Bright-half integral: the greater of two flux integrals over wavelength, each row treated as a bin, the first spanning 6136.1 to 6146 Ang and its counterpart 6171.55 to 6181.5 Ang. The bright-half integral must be 82.5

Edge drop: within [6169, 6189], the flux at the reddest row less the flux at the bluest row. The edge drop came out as 1.0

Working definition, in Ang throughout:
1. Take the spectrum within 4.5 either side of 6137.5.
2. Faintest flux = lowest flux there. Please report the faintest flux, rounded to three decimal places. 8.081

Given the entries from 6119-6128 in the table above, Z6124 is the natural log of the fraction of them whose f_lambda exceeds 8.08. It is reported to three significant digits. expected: -1.10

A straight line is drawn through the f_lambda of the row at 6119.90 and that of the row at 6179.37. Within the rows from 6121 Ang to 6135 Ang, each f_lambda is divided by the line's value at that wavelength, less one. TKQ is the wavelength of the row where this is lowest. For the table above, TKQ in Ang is 6126.95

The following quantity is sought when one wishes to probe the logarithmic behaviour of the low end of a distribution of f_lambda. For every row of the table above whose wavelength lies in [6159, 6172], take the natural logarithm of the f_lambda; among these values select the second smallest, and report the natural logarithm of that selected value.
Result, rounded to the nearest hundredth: 0.65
